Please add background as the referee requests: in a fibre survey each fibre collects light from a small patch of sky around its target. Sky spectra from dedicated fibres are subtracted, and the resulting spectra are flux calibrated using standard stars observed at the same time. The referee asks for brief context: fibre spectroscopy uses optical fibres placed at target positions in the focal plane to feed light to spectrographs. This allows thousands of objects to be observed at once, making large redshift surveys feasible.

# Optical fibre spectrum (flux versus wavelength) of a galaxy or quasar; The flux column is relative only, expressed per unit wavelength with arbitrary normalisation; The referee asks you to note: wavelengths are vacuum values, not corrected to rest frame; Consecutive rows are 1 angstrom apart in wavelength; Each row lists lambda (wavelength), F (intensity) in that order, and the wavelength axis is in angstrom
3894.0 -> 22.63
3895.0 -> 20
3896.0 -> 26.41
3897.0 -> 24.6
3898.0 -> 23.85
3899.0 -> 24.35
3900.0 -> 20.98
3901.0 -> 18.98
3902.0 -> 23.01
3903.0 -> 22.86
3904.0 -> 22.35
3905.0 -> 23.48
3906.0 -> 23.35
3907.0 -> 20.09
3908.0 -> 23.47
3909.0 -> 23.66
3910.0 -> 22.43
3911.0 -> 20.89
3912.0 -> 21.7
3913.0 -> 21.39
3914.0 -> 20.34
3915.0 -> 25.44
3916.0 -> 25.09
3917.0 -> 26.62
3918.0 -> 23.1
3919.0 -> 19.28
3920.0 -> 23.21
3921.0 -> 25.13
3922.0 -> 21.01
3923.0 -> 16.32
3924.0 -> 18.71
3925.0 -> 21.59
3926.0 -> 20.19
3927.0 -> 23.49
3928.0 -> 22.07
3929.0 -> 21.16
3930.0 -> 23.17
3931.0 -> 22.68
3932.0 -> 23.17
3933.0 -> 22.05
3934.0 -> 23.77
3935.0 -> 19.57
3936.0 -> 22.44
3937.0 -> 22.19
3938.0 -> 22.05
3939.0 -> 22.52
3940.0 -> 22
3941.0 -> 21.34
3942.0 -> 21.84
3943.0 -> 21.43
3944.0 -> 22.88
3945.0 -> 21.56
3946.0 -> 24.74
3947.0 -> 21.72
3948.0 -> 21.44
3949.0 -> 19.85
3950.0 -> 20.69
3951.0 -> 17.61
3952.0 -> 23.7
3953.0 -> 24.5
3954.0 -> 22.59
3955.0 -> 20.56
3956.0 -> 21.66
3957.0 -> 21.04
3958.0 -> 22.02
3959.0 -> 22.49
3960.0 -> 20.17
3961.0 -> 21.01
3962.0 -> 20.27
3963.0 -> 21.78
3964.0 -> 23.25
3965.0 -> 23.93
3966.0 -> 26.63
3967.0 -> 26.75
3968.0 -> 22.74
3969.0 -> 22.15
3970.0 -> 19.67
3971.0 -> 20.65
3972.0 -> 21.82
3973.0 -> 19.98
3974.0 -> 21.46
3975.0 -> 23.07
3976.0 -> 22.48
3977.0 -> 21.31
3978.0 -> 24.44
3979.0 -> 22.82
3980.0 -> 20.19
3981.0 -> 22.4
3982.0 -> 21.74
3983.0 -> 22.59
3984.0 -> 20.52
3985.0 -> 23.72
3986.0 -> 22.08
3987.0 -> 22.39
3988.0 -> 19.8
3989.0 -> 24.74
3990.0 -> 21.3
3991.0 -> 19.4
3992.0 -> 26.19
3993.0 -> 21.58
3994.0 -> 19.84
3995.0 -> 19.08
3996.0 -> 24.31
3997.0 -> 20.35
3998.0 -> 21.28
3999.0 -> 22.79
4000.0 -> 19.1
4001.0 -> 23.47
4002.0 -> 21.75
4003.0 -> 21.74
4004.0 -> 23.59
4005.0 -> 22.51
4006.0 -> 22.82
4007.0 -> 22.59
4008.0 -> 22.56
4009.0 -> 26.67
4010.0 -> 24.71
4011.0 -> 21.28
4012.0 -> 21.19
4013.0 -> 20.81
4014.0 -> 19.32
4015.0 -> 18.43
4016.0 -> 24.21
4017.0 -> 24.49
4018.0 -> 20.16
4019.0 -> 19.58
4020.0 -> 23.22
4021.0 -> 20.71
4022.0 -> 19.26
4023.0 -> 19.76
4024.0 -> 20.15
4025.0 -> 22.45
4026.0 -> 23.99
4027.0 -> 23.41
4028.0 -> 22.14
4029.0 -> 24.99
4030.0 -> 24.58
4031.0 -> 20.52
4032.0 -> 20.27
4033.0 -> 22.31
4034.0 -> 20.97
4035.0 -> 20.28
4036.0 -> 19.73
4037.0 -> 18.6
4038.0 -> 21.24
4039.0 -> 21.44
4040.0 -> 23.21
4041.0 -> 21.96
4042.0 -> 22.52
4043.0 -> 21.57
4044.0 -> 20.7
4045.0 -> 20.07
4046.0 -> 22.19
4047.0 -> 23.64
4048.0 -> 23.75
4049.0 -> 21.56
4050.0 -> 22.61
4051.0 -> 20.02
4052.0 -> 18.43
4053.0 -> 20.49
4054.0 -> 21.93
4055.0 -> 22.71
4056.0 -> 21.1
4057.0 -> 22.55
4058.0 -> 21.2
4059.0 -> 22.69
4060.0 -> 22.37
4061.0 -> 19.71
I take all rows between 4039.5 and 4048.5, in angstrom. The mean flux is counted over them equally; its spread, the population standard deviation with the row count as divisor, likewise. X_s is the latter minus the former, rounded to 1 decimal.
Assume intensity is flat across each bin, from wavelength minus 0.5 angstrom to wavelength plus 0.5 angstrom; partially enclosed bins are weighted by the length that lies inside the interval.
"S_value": -21.0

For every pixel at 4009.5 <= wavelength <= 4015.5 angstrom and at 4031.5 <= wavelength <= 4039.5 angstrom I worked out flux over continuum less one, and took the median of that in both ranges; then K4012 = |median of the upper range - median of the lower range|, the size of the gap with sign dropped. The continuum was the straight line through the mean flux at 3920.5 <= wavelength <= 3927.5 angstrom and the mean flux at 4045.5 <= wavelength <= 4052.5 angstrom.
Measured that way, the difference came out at 0.024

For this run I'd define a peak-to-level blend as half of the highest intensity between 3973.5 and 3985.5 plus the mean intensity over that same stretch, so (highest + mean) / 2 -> 23.3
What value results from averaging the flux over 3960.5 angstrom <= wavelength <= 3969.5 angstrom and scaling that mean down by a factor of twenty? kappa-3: 1.16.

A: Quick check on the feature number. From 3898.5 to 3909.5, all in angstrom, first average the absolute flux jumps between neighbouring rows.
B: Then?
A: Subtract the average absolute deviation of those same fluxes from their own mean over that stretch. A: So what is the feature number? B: 0.49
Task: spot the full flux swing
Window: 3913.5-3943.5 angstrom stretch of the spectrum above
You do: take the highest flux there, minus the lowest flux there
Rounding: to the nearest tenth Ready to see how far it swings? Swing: 10.3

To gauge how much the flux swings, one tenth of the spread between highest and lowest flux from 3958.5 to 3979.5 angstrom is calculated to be 0.708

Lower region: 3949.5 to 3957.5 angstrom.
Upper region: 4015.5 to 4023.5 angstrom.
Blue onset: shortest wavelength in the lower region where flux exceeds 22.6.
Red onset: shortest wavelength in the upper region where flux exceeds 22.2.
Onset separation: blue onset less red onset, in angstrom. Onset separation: -64 angstrom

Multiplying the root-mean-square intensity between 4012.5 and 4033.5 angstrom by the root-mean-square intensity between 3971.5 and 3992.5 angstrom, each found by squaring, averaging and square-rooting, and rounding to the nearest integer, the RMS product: 482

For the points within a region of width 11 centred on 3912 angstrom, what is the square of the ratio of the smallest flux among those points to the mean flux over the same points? 0.77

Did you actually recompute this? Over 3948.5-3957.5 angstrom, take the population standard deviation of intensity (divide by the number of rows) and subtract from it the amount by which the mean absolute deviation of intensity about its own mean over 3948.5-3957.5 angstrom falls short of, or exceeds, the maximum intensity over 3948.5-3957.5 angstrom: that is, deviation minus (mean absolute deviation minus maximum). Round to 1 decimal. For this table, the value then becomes 24.9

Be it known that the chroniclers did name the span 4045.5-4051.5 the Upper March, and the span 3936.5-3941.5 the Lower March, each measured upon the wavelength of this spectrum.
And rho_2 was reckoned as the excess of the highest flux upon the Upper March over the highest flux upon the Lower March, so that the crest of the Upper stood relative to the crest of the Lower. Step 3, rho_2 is 1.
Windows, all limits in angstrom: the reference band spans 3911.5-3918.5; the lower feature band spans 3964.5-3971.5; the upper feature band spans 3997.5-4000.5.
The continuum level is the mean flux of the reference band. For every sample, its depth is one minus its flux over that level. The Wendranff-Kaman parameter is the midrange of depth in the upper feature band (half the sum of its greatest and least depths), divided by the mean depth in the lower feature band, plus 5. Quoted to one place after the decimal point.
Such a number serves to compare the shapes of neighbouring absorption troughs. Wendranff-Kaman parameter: 19.7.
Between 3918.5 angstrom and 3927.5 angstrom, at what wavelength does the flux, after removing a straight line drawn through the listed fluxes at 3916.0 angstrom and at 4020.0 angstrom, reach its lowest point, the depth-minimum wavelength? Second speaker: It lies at 3923.0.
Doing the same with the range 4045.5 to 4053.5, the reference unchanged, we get 4052.0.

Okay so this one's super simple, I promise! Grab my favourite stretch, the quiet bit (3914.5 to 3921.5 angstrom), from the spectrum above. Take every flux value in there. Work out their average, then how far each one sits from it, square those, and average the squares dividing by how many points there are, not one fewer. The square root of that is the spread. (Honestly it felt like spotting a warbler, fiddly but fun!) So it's 2.24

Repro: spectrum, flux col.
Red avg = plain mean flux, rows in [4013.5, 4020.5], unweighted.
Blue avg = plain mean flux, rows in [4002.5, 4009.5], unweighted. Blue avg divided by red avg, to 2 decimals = 1.09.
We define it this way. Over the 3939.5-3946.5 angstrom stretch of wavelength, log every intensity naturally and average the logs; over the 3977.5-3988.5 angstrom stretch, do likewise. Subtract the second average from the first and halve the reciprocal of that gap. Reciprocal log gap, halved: 53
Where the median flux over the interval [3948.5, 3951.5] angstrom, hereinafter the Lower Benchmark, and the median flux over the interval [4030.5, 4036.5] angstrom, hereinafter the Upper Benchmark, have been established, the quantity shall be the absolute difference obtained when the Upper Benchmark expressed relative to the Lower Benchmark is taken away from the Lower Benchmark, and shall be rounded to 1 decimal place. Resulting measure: 18.8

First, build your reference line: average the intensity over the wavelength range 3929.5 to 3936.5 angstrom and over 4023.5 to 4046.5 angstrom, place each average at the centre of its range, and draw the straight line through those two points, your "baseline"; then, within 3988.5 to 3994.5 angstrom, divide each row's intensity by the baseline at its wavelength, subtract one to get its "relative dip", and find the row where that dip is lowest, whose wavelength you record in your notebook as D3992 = 3991.0 angstrom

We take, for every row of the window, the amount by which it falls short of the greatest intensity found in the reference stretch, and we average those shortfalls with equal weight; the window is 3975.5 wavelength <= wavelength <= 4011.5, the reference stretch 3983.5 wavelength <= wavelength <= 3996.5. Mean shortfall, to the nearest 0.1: 4.0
